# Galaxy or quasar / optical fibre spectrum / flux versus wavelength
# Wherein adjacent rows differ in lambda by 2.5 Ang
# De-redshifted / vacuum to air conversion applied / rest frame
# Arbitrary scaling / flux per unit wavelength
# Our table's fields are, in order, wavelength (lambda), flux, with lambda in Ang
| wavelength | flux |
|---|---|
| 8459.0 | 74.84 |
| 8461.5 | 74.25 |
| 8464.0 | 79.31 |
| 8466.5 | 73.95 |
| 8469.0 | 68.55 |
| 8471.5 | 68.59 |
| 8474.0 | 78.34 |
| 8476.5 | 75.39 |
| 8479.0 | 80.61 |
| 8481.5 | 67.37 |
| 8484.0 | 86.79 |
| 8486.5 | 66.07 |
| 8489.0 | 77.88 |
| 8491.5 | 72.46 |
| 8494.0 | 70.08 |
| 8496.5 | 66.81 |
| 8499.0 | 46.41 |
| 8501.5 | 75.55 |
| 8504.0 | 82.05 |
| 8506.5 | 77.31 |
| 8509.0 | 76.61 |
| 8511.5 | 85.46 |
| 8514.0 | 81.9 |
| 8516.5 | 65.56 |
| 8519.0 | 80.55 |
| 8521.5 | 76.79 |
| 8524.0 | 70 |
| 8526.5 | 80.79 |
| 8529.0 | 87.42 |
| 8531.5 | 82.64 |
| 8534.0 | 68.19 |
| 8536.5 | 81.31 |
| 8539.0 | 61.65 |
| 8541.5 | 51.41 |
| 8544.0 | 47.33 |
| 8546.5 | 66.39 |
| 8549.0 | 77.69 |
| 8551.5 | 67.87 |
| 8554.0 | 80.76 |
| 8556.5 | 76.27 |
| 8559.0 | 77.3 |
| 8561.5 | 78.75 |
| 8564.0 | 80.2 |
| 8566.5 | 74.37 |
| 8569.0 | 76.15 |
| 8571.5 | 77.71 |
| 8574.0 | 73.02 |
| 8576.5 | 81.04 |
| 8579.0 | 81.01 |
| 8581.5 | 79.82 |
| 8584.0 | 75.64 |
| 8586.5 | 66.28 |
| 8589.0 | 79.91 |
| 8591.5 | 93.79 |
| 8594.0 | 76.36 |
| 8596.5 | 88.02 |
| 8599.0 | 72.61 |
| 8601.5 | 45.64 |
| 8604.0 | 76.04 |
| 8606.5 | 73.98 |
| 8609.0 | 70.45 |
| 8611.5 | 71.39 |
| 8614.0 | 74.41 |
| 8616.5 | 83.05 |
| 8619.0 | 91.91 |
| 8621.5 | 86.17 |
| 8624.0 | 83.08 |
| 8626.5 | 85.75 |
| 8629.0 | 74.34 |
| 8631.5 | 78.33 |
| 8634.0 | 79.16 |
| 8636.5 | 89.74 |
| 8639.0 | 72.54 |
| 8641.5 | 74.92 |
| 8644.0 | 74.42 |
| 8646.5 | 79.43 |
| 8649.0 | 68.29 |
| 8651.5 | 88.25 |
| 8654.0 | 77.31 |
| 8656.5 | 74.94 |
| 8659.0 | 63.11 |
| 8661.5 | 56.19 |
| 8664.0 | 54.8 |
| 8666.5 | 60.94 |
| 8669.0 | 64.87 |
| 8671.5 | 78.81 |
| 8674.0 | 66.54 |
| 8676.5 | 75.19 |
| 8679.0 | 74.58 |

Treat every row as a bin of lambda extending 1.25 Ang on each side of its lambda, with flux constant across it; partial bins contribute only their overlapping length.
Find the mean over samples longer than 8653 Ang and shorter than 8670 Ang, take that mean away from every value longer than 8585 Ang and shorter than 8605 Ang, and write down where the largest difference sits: 8591.5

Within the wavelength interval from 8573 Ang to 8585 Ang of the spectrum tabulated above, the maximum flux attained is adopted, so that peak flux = 81.04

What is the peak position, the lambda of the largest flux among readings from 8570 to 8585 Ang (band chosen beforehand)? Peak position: 8576.5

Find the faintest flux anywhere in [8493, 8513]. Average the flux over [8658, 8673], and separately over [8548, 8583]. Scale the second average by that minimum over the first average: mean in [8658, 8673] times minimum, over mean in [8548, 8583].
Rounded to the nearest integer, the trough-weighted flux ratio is 38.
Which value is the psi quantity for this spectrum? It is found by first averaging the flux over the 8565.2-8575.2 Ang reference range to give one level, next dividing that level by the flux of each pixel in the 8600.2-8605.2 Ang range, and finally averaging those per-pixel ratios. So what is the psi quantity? 1.32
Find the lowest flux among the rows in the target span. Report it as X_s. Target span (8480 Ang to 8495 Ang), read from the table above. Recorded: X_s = 66.07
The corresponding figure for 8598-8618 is 45.64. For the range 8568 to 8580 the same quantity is 73.02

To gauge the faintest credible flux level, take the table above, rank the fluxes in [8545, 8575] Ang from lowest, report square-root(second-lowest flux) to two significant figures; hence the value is 8.2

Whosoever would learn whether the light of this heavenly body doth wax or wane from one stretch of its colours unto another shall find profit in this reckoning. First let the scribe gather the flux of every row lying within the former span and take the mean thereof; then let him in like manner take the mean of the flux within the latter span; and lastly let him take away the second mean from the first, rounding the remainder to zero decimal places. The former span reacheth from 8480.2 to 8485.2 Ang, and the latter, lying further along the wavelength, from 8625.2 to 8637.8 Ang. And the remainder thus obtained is -4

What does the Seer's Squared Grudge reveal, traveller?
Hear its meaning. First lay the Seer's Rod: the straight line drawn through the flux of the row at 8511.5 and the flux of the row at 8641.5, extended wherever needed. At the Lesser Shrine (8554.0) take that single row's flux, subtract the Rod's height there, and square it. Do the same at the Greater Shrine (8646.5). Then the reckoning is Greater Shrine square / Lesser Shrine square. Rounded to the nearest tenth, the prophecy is 15.4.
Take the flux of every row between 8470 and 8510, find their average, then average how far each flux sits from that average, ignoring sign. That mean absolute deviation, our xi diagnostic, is 6.7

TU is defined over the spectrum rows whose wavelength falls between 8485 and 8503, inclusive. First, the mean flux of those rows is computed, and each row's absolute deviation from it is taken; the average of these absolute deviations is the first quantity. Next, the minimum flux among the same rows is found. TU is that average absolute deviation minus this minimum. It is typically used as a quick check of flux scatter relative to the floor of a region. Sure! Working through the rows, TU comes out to -39.4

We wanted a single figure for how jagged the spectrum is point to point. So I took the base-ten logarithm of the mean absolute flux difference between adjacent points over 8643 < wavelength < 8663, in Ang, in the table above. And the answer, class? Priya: 0.99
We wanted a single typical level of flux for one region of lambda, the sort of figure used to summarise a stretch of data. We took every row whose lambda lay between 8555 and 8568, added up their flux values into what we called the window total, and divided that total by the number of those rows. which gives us 77.4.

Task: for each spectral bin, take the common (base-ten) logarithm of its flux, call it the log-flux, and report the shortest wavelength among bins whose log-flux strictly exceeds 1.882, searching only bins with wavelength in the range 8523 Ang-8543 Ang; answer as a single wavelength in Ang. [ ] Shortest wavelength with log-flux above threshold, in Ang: 8526.5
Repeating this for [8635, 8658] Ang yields 8636.5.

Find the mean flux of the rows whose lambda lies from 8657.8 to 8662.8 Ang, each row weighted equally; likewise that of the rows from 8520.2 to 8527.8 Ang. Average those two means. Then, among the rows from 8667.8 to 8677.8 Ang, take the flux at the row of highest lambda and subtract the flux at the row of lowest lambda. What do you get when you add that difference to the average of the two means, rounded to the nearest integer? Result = 78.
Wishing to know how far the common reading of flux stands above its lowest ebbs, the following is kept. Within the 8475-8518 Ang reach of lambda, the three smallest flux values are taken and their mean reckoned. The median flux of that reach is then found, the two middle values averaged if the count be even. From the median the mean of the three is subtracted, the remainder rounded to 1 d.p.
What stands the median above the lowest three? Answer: 16.2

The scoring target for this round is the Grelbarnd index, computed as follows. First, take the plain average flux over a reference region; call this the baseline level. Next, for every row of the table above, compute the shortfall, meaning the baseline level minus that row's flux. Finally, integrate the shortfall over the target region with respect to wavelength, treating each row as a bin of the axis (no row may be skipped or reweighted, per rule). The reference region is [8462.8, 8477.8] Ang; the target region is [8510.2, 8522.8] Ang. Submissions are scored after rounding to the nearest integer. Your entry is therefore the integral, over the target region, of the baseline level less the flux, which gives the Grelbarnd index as -50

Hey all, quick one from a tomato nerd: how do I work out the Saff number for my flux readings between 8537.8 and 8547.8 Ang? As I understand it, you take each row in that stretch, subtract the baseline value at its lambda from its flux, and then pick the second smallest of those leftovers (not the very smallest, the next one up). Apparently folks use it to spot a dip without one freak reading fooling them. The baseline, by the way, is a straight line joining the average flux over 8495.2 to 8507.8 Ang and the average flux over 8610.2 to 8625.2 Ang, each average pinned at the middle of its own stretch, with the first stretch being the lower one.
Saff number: -22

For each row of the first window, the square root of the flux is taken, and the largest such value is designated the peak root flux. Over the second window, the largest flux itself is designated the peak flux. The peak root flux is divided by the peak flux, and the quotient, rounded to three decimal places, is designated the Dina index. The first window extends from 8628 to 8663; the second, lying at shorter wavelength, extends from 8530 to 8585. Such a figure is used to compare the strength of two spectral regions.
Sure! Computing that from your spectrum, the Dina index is 0.115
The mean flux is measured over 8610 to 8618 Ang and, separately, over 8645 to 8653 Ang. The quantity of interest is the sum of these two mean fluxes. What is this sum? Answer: 155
